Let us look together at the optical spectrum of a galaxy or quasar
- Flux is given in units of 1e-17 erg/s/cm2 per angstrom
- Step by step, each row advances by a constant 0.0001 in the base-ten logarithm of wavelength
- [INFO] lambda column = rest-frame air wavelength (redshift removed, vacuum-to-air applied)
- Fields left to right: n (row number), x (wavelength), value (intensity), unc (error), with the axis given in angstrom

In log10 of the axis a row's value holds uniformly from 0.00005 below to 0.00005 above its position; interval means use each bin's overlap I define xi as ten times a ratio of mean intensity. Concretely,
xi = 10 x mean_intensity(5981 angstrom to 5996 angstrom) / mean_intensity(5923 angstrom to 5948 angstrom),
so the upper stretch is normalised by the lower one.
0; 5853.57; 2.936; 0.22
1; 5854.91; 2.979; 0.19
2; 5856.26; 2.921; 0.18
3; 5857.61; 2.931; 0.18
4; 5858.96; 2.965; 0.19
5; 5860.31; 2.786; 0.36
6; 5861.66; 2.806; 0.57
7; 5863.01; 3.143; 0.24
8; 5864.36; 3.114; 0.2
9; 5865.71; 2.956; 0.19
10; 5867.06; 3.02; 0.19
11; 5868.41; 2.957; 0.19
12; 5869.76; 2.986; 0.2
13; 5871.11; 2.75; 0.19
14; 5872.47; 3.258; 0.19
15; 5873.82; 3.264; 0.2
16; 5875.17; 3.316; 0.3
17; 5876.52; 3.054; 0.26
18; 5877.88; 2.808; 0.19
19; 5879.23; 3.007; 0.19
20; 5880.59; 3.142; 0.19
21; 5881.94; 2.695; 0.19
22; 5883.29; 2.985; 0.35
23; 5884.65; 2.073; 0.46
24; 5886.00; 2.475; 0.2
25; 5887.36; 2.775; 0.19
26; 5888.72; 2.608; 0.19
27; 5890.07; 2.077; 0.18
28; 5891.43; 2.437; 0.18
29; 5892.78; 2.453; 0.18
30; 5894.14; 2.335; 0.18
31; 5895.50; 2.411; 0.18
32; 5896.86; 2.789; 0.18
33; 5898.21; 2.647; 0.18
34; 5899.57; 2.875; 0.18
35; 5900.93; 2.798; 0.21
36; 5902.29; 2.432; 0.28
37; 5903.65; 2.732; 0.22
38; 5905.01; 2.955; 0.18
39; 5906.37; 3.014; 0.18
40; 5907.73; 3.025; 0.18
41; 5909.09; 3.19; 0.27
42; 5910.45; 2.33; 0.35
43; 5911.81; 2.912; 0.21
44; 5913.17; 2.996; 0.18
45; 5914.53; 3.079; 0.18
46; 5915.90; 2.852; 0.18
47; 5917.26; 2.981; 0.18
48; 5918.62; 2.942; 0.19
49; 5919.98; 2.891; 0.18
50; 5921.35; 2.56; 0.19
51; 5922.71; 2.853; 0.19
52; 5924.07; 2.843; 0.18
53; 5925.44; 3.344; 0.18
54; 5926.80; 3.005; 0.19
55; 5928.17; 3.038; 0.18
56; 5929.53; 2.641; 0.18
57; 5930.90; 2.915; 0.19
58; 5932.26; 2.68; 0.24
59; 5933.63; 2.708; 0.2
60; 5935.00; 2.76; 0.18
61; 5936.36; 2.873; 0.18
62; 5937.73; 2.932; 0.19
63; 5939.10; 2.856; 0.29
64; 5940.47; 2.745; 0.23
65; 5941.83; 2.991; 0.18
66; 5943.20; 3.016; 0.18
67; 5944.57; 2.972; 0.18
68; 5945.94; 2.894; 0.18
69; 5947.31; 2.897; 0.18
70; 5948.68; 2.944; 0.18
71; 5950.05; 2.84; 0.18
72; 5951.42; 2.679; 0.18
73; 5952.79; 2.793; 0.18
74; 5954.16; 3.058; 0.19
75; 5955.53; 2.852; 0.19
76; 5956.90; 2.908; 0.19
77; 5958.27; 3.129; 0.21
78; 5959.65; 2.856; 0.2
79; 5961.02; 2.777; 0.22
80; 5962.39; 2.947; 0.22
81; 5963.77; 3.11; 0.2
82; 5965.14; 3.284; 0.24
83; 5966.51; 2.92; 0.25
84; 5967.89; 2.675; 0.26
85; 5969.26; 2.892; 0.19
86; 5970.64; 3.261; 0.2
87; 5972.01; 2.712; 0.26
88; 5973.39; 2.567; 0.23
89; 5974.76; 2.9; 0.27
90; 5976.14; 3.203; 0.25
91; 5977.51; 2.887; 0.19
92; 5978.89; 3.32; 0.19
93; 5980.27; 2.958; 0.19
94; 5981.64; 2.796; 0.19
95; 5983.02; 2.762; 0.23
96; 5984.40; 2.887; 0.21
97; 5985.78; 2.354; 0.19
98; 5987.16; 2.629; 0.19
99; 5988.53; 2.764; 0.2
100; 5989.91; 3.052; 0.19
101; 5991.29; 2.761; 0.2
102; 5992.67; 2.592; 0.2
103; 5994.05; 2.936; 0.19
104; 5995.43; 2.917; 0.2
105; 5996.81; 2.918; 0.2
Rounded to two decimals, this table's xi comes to 9.56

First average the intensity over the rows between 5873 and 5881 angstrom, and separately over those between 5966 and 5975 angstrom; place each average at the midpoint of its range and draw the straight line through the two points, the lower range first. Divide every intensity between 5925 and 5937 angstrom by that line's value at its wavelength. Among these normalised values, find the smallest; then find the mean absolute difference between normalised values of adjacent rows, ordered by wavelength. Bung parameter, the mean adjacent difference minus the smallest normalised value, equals -0.83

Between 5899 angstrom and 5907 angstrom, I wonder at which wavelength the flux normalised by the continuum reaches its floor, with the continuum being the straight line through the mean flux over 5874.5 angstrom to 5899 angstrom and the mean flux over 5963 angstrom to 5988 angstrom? 5902.29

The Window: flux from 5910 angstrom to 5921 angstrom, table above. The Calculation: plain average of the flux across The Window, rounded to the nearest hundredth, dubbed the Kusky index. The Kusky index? 2.87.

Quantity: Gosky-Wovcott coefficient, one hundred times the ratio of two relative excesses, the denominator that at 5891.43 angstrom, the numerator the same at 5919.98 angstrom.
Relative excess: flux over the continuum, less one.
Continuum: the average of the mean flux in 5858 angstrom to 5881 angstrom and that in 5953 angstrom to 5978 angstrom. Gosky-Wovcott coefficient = 16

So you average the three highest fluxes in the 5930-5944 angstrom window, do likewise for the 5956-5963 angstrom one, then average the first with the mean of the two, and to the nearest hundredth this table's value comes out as 2.98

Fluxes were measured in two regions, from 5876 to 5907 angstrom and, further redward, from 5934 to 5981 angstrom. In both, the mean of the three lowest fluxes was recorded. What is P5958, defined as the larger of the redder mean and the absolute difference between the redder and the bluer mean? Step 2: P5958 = 2.64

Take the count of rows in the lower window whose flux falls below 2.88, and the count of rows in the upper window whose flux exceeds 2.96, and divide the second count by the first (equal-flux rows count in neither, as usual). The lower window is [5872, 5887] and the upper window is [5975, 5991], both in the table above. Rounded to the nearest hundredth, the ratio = 0.75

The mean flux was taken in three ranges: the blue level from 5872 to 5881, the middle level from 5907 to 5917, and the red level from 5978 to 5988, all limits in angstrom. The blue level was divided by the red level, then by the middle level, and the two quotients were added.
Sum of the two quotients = 2.18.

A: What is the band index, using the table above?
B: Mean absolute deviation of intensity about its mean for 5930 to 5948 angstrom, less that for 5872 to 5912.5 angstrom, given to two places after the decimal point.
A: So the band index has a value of -0.19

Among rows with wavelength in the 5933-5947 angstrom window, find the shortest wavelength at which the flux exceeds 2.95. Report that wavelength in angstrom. 5941.83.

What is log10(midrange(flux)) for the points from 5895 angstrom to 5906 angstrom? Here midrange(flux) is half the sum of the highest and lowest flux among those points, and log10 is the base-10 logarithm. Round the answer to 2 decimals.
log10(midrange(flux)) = 0.43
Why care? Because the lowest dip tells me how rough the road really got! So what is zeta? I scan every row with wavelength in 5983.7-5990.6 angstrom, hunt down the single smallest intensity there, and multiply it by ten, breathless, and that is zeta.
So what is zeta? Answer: 24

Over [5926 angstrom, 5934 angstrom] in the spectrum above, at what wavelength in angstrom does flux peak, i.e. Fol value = 5928.17 angstrom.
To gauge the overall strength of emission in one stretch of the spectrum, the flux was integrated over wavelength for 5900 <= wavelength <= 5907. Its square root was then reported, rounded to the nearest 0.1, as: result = 4.4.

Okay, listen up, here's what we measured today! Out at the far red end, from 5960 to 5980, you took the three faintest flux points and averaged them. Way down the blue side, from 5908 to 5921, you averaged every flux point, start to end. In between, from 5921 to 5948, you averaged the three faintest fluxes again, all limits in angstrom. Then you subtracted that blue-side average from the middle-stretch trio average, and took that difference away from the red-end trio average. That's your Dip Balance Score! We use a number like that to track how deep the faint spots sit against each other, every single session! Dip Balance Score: 2.93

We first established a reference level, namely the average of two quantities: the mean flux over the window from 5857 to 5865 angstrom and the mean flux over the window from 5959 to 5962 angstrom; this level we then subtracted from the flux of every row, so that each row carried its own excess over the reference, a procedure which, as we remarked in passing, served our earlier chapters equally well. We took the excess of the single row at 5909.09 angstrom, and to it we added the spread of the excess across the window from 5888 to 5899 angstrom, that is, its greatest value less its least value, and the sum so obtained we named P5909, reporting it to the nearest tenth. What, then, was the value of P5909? 1.0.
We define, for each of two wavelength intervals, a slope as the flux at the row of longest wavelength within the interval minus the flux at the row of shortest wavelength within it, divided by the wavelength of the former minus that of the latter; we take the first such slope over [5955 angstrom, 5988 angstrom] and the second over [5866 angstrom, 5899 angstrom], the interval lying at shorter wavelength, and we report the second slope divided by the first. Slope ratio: 1.7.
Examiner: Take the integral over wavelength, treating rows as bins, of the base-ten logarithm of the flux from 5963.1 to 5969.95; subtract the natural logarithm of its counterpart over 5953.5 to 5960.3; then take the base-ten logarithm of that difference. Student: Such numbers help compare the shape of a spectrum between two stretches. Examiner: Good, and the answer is 0.317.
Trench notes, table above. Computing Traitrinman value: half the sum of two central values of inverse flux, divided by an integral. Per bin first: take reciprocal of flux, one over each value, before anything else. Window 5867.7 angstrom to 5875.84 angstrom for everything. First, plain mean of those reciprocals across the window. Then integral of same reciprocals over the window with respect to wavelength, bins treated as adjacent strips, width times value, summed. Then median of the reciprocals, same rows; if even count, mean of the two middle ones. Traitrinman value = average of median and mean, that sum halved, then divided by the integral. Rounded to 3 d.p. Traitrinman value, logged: 0.122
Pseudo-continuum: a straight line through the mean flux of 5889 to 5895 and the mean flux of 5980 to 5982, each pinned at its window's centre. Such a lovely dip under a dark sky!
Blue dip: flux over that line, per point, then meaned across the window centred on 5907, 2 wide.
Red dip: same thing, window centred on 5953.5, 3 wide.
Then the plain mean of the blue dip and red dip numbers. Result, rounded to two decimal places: 1.16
